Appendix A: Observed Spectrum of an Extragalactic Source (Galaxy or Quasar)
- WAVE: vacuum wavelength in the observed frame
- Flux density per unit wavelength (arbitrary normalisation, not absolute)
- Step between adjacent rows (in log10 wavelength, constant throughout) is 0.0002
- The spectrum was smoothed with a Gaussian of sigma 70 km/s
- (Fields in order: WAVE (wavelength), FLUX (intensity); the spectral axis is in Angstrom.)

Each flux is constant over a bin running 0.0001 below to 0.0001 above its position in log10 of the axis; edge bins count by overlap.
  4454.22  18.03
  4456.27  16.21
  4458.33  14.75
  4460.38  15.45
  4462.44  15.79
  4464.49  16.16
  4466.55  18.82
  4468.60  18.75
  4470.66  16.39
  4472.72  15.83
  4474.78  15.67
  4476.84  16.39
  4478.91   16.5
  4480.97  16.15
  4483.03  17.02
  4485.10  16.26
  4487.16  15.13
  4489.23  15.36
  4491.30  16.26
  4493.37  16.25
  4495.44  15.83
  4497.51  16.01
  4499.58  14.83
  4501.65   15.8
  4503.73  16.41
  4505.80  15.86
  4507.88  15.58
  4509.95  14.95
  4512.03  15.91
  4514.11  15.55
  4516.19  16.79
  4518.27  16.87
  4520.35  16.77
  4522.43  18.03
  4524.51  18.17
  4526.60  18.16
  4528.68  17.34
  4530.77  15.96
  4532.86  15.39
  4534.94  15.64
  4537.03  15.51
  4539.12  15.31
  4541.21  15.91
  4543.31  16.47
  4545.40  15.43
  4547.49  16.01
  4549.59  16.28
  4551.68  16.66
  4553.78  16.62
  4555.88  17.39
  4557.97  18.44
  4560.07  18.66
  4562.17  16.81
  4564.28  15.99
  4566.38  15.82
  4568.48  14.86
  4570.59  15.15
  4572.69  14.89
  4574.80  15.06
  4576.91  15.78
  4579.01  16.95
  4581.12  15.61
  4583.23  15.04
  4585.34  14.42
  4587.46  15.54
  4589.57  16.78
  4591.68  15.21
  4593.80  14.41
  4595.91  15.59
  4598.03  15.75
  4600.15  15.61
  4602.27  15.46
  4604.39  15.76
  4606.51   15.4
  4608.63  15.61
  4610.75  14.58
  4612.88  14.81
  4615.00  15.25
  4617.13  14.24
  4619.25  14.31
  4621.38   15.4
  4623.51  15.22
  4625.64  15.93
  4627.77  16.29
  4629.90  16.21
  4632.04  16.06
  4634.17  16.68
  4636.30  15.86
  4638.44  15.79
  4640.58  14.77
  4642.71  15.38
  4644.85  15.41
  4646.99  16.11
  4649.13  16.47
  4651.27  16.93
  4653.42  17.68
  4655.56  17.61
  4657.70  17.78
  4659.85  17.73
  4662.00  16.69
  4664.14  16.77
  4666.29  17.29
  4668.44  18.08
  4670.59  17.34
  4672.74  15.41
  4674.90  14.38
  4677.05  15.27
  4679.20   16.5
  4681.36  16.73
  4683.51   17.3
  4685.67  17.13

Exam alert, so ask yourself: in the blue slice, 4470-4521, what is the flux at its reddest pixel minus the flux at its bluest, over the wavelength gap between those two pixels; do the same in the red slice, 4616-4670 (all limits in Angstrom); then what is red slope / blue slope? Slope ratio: 9.8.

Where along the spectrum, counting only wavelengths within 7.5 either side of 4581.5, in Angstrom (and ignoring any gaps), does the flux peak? 4579.01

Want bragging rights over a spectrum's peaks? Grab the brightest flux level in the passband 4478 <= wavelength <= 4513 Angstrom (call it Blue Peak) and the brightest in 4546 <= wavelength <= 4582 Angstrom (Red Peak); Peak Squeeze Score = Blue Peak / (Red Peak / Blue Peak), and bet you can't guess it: 15.5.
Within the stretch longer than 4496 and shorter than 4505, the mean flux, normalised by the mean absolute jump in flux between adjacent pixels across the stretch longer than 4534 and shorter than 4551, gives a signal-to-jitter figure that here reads 33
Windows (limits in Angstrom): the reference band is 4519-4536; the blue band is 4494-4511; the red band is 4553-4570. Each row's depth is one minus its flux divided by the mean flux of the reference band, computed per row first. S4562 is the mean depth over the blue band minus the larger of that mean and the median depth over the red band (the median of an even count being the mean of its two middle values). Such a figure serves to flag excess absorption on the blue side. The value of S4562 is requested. 0.000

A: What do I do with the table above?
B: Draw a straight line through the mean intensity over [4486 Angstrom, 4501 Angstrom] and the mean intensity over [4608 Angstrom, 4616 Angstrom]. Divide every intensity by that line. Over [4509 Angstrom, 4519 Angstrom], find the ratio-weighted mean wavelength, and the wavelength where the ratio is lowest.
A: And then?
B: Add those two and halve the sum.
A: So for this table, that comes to 4512.1 Angstrom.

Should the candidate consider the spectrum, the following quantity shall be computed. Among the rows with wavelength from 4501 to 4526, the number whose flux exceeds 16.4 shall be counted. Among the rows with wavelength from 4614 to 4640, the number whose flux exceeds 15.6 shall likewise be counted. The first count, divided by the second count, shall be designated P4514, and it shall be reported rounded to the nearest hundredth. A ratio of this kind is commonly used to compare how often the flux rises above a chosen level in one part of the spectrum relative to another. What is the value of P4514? 0.86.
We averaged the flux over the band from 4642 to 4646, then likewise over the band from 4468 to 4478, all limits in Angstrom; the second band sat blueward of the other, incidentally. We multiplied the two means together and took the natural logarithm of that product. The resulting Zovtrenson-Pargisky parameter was 5.54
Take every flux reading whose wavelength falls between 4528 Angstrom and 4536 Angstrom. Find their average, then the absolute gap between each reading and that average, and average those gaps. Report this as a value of 0.63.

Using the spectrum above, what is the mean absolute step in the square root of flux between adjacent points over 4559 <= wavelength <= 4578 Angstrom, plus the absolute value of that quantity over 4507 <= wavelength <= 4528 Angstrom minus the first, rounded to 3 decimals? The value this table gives 0.096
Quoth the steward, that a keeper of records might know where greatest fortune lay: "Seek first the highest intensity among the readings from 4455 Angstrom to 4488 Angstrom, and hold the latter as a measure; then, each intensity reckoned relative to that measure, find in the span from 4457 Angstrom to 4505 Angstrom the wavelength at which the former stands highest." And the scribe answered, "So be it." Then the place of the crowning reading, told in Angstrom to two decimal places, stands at 4466.55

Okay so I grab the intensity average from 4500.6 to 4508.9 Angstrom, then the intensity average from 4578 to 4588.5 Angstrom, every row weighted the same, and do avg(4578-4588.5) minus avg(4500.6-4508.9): -0.4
